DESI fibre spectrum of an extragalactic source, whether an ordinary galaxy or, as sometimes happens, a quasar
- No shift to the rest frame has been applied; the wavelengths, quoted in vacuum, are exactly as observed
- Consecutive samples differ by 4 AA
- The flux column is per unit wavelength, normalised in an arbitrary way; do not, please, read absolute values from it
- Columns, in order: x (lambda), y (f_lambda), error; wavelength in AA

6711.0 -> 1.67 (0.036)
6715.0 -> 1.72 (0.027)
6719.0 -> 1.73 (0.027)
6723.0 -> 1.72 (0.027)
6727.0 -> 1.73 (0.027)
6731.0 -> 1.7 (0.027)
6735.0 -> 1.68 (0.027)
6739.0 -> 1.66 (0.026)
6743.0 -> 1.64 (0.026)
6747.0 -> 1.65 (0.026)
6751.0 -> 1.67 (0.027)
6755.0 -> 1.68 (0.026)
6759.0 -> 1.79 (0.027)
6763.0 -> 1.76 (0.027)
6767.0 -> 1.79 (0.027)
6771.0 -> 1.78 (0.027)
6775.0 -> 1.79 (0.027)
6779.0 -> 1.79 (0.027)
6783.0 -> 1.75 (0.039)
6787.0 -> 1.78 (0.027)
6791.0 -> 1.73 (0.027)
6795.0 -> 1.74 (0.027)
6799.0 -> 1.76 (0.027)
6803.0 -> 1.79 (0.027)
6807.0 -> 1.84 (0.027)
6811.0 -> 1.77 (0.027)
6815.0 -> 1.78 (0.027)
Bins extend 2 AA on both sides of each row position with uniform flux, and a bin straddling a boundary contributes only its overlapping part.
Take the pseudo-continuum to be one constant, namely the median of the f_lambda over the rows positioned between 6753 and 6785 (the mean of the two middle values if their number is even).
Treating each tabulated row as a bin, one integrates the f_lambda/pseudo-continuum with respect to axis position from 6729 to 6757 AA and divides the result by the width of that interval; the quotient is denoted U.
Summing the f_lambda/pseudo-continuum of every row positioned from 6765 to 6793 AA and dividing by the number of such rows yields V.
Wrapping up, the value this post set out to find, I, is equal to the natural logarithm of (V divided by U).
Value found 0.06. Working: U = 0.93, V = 0.993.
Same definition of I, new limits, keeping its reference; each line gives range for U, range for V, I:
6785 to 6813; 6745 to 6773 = -0.02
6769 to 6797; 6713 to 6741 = -0.03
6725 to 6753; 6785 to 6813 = 0.06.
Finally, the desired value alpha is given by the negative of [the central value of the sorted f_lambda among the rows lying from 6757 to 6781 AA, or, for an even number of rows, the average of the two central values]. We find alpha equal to -1.79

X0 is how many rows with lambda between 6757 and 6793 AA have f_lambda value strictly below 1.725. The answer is 0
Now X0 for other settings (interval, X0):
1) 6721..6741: 4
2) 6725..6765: 7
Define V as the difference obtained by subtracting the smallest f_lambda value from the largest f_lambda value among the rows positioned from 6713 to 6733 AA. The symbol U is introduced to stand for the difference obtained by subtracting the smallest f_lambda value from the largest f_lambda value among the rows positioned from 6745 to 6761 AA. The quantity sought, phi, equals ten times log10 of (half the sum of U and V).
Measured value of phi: -10.7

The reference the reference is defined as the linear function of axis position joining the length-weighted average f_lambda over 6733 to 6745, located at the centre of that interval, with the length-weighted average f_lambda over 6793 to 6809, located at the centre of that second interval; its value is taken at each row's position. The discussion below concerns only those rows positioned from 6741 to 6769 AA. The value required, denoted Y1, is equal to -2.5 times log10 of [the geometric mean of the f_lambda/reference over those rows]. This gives -0.012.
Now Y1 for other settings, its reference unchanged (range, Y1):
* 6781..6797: 0.005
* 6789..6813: 0.007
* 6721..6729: -0.060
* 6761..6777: -0.038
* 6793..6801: 0.015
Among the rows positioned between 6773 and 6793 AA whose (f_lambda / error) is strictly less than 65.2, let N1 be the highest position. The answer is 6791.0 AA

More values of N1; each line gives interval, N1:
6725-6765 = 6763.0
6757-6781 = 6763.0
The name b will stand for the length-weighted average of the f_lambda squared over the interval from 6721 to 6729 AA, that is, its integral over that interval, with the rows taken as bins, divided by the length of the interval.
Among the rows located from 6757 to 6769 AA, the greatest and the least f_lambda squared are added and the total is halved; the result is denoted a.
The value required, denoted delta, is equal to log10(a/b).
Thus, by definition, 0.02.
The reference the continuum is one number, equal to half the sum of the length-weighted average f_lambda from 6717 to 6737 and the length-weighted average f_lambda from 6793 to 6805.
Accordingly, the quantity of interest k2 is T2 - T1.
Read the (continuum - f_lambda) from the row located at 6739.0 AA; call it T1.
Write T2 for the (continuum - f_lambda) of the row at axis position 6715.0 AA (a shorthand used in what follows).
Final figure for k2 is -0.06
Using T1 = 0.08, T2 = 0.02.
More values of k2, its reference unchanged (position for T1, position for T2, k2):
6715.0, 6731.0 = 0.02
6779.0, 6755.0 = 0.11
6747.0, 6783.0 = -0.10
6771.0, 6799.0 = 0.02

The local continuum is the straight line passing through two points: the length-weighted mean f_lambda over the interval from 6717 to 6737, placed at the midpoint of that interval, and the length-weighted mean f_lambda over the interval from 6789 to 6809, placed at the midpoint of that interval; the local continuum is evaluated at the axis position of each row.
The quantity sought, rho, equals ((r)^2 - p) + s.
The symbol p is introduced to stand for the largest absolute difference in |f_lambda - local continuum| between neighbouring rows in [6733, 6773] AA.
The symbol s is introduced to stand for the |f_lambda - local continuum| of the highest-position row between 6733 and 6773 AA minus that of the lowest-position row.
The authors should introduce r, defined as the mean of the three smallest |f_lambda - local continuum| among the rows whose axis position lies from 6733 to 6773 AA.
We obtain -0.040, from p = 0.033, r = 0.0293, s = -0.007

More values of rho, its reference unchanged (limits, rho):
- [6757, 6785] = -0.076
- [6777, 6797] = -0.032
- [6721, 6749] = 0.044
